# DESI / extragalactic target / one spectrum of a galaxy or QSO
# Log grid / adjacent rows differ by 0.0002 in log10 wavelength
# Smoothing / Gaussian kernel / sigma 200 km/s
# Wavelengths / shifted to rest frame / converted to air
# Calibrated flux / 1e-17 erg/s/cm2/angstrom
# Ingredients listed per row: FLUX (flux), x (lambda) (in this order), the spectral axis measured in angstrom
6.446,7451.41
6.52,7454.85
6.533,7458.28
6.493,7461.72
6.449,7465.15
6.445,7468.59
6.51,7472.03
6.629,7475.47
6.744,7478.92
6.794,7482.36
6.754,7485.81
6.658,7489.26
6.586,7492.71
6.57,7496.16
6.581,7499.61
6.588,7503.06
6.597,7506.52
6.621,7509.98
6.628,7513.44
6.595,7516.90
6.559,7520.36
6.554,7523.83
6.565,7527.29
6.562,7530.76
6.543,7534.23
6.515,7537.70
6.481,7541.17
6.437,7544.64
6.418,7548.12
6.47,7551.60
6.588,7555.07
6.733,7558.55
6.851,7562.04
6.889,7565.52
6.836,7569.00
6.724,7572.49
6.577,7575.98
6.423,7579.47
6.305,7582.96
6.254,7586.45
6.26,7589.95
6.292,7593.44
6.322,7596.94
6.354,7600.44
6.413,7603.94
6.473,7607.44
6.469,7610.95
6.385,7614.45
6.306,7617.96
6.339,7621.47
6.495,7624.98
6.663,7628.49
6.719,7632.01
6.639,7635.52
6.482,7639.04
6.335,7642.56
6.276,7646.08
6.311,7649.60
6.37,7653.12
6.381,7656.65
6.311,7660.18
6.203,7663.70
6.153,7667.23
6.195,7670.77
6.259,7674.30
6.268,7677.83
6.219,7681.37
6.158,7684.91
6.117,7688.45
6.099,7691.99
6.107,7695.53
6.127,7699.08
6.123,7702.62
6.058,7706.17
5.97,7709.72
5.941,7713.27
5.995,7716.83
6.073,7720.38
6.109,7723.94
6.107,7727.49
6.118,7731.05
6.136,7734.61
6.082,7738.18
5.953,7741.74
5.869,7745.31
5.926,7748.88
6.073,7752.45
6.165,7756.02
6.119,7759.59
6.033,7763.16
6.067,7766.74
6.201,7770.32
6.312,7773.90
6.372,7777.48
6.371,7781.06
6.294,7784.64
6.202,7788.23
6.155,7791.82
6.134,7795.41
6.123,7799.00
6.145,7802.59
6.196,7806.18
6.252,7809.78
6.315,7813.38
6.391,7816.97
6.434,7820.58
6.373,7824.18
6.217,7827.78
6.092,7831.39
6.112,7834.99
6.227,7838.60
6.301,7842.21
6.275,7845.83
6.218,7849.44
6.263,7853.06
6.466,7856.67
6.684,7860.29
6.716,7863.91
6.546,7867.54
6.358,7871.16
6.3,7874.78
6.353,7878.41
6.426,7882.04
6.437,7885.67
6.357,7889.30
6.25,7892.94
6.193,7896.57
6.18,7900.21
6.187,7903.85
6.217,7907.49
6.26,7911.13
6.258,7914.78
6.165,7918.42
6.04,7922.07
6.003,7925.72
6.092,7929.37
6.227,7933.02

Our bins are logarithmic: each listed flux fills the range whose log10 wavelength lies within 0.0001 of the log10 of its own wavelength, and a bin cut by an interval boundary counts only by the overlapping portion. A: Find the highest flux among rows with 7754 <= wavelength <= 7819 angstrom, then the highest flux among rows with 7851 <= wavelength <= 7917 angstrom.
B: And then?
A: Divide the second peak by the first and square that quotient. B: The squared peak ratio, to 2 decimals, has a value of 1.10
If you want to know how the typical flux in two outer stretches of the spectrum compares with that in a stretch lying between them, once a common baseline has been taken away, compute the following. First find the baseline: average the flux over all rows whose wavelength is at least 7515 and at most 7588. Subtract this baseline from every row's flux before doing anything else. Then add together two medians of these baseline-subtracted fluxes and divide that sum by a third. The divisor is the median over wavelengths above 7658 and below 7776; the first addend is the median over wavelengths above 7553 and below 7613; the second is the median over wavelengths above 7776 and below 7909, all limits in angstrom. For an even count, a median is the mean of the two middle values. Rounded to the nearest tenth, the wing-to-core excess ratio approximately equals 0.9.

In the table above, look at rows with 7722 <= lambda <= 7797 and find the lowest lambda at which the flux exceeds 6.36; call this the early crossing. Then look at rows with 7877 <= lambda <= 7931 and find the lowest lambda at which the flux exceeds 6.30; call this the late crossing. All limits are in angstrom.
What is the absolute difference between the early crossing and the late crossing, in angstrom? 100.9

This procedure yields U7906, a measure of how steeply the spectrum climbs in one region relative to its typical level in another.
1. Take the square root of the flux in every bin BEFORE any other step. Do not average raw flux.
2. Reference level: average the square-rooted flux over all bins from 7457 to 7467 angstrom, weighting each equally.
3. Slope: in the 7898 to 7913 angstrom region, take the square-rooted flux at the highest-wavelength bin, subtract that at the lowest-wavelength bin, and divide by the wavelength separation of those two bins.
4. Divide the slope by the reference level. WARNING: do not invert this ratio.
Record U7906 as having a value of 0.0006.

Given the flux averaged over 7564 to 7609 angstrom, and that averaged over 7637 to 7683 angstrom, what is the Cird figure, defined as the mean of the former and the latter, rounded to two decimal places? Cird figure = 6.38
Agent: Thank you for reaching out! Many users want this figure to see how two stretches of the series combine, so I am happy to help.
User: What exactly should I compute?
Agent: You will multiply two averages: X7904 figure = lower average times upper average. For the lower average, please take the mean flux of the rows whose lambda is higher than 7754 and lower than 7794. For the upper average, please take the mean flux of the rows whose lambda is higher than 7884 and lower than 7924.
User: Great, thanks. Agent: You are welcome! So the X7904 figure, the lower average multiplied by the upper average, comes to 38.7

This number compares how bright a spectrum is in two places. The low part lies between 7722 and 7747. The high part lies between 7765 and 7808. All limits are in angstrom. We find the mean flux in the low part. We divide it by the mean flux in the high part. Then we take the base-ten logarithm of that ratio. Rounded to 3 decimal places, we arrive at -0.011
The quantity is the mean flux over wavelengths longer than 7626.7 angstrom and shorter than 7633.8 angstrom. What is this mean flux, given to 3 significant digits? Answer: 6.69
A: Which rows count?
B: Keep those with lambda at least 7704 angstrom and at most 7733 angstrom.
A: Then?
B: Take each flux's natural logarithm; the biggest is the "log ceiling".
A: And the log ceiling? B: 1.81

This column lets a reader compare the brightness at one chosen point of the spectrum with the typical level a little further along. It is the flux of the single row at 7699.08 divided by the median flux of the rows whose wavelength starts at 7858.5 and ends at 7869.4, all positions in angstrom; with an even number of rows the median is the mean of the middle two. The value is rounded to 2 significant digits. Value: 0.92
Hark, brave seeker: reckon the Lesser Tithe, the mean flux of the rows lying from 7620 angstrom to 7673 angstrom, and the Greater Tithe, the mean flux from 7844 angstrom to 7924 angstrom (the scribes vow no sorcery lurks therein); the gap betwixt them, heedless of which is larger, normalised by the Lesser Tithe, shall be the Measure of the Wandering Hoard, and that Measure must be 0.010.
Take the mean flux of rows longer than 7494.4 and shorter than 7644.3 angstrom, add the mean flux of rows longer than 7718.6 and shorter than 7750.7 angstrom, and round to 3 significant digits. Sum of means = 12.6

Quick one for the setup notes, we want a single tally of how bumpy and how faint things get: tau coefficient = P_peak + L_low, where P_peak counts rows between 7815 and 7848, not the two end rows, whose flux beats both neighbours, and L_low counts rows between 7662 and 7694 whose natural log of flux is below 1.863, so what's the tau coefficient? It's 11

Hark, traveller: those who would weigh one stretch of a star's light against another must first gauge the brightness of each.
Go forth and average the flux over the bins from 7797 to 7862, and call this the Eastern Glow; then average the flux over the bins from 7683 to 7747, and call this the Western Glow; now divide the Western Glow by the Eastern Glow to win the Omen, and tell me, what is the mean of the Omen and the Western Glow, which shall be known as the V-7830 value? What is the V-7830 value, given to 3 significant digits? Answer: 3.51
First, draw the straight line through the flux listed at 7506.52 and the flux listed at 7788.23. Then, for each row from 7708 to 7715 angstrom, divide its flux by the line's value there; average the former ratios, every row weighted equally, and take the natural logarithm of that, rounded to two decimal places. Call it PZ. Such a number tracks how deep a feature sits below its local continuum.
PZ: -0.06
